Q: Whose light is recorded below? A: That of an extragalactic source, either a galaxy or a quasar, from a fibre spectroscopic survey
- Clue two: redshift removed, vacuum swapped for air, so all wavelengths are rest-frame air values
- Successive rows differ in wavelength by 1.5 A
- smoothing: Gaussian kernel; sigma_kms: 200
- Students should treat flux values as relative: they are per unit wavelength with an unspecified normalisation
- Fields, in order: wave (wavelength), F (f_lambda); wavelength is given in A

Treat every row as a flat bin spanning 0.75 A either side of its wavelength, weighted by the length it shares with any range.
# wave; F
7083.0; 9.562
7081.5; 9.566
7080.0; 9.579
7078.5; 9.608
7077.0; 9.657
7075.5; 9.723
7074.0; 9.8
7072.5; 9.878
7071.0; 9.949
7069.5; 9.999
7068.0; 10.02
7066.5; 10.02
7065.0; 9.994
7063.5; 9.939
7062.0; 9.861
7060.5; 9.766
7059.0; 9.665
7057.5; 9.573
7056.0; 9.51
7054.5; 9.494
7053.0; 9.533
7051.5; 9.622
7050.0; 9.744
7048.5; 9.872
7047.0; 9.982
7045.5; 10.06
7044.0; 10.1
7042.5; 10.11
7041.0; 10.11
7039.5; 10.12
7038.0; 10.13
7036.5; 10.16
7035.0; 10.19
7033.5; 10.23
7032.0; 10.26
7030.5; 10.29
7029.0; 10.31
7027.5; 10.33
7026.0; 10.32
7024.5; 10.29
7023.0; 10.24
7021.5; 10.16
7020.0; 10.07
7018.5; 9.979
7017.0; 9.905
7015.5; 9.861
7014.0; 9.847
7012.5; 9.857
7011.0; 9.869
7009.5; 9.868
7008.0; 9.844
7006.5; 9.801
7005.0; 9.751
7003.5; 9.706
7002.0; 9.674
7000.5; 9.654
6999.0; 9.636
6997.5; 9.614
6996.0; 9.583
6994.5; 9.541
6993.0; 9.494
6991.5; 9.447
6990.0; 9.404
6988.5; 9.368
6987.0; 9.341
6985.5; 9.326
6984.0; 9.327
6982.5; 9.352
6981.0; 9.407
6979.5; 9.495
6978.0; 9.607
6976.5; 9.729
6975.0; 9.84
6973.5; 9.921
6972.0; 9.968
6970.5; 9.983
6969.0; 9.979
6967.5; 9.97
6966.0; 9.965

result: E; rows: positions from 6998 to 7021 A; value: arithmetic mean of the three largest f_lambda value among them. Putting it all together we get 10.0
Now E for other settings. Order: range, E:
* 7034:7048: 10.2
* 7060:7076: 10.0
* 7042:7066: 10.1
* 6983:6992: 9.4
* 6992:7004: 9.7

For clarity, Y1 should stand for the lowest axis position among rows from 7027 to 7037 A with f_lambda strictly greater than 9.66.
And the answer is 7027.5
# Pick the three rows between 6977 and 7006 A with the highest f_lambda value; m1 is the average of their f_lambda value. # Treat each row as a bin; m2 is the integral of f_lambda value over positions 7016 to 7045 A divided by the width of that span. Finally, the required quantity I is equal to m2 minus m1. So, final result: 0.46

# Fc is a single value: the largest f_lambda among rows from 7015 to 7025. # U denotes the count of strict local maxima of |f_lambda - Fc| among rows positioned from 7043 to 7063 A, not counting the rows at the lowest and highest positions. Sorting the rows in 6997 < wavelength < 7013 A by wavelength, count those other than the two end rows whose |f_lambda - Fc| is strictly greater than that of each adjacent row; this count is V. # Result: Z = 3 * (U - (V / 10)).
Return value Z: 3.0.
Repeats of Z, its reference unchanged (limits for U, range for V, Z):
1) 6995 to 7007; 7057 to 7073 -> 0.0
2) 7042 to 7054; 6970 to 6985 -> 0.0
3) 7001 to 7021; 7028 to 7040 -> 3.0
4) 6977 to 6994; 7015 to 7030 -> 2.7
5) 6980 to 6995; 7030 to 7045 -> 3.0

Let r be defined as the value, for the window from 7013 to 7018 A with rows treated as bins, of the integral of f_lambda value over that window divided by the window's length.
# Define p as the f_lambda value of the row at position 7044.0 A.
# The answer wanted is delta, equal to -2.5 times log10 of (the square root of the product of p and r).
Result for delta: -2.50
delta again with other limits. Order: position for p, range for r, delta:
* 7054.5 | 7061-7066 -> -2.47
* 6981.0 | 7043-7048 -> -2.47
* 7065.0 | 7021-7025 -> -2.51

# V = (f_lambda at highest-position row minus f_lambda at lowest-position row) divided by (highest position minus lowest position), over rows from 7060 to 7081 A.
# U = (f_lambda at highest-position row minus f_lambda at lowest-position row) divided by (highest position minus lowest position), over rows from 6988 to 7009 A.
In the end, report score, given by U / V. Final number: -2.5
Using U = 0.024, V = -0.01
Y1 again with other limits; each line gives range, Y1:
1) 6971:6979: 6972.0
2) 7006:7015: 7006.5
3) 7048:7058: 7048.5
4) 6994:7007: 7002.0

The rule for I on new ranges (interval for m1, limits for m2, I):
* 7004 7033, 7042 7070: -0.49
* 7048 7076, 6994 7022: -0.21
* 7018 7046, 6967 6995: -0.72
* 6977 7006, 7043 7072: 0.12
